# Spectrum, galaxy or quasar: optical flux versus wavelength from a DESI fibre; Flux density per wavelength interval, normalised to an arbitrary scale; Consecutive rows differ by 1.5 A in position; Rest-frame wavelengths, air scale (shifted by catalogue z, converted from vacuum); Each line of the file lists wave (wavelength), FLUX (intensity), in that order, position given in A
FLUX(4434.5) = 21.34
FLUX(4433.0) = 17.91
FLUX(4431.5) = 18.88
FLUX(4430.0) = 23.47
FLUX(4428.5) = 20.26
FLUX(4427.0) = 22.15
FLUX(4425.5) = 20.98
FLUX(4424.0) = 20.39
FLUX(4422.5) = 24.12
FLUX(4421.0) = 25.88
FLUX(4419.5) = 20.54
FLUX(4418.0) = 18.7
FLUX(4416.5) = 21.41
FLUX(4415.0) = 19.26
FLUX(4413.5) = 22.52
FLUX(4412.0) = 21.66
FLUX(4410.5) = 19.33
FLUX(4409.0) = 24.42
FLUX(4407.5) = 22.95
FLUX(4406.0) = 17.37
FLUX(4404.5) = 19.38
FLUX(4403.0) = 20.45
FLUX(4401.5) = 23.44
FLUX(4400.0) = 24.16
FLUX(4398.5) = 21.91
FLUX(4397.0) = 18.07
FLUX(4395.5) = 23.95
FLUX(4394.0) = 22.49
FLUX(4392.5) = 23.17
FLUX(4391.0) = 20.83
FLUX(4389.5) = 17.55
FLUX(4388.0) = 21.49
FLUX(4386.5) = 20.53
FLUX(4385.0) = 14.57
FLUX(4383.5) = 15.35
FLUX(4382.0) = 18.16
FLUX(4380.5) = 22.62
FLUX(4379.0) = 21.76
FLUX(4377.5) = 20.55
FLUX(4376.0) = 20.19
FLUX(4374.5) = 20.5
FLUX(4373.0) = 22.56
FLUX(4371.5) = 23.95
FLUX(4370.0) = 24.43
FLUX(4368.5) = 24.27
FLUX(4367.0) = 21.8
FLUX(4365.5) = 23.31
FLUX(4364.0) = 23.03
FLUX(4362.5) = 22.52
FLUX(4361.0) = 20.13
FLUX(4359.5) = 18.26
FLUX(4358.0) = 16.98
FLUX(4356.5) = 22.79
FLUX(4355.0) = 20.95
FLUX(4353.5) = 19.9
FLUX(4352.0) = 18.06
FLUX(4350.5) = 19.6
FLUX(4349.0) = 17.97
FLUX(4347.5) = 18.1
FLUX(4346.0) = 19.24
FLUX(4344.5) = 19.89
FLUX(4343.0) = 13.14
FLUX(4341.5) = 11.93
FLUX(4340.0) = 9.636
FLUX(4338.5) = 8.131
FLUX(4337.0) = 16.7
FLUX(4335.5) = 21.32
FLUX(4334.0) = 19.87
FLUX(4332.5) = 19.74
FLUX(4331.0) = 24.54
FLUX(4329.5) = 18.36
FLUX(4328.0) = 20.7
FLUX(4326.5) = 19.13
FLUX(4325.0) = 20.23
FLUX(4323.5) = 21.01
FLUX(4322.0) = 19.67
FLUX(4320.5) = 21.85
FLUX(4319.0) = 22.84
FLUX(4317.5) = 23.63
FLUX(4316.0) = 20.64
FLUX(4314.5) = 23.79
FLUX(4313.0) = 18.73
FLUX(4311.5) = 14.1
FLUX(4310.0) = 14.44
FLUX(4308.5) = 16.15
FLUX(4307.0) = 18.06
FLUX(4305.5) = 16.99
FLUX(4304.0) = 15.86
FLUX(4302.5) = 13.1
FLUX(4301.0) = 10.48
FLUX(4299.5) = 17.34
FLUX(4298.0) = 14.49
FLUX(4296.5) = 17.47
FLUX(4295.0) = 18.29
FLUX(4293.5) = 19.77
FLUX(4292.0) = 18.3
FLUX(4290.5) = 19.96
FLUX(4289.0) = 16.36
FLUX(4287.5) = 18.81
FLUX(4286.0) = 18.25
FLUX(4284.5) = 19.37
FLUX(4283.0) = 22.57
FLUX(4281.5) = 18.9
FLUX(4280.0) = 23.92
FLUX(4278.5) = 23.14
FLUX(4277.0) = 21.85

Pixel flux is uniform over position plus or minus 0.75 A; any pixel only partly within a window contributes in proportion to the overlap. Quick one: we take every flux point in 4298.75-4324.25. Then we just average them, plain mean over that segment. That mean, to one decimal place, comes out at 18.2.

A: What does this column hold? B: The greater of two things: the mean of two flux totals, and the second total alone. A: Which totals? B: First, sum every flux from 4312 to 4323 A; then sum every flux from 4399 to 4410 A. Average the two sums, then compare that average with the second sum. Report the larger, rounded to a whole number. 152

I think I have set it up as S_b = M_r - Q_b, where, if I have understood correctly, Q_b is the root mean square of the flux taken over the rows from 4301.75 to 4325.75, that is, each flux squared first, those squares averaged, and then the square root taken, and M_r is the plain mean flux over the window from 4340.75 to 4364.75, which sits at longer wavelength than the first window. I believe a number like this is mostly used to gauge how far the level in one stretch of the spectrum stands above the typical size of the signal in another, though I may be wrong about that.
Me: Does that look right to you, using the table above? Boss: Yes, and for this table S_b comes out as -0.2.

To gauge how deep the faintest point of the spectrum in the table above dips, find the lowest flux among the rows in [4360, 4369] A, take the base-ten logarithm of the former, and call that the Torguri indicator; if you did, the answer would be 1.30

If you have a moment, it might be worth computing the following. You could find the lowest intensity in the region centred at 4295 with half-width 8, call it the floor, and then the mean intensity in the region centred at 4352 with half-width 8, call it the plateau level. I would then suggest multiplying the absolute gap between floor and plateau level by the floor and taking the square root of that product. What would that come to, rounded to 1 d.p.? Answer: 9.6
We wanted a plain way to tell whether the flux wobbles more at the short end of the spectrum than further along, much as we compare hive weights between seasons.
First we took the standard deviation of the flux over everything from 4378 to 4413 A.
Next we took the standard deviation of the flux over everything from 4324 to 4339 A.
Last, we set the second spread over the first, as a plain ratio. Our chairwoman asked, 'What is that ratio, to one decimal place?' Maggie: 1.5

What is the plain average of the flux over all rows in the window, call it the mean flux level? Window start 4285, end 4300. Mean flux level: 17.9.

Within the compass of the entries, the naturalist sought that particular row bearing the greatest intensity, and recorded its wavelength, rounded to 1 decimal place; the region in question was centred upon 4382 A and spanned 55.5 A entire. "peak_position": 4370.0 A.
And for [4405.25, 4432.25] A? 4421.0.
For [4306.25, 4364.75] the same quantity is 4331.0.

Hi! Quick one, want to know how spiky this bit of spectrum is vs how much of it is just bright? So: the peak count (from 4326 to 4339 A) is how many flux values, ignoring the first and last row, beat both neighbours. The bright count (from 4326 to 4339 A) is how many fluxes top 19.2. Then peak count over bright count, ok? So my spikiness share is 0.60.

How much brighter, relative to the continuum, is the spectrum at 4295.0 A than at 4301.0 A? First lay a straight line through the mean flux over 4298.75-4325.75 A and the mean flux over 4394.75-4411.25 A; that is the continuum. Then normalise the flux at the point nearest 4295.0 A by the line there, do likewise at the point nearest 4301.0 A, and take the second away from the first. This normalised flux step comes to 0.4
